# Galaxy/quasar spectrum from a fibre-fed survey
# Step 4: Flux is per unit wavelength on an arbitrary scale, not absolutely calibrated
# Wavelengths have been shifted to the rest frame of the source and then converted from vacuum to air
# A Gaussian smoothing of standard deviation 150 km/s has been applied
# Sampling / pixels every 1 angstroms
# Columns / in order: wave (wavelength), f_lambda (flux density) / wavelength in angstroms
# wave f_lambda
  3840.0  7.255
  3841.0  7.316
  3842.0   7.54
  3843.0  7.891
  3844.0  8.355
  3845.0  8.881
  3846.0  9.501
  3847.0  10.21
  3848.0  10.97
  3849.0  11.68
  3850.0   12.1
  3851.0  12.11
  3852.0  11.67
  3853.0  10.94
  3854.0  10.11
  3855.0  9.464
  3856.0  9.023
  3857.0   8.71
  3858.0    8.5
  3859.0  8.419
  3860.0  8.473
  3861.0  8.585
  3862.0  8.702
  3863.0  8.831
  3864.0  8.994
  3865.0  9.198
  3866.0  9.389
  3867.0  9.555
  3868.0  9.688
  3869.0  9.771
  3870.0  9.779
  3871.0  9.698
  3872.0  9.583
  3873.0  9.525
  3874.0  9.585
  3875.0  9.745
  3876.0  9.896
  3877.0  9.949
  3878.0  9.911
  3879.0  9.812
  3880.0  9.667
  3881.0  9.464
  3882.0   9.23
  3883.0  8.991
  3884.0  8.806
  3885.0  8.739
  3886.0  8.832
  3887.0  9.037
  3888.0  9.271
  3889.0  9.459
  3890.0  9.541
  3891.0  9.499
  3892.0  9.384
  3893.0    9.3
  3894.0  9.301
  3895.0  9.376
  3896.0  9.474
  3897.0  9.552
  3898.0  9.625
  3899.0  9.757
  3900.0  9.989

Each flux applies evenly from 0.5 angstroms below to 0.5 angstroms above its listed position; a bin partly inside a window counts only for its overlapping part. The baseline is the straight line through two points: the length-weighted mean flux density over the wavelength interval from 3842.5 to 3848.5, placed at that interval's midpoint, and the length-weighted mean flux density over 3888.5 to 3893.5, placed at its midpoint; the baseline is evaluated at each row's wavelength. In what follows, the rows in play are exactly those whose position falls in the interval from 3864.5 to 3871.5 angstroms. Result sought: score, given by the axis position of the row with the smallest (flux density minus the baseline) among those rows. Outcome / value 3865.0 angstroms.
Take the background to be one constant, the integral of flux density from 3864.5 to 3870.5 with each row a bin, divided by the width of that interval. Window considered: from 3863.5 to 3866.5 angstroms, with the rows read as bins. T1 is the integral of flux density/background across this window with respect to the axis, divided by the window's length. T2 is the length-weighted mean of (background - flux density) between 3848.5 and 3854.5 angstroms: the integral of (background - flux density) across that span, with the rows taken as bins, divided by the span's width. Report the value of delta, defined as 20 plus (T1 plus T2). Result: 19.1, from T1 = 0.96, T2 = -1.9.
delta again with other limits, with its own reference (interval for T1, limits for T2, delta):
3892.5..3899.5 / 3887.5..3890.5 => 21.1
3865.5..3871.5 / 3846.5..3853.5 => 19.2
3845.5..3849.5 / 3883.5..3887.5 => 21.8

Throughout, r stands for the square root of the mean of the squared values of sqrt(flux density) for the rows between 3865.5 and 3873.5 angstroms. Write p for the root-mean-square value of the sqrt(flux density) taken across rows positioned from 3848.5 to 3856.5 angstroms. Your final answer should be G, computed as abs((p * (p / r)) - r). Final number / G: 0.4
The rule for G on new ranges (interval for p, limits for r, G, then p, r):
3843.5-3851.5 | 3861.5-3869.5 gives 0.4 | 3.24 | 3.04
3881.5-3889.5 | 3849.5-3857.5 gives 0.5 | 3.01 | 3.24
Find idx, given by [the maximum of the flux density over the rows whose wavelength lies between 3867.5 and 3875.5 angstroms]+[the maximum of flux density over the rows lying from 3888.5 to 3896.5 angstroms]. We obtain 19.3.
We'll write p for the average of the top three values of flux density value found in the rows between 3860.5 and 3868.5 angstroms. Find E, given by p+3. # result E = 12.5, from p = 9.5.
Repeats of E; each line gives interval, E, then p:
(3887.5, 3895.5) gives 12.5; 9.5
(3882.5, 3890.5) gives 12.4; 9.4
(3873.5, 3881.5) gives 12.9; 9.9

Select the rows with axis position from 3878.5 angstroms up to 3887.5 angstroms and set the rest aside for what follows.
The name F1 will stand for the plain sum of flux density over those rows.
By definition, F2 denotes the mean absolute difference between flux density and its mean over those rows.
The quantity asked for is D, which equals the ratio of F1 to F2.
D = 253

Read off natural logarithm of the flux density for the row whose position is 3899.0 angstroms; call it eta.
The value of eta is 2.28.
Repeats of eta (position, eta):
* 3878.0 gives 2.29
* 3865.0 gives 2.22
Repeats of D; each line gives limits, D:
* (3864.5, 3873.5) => 608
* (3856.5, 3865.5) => 398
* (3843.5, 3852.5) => 78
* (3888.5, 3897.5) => 1043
